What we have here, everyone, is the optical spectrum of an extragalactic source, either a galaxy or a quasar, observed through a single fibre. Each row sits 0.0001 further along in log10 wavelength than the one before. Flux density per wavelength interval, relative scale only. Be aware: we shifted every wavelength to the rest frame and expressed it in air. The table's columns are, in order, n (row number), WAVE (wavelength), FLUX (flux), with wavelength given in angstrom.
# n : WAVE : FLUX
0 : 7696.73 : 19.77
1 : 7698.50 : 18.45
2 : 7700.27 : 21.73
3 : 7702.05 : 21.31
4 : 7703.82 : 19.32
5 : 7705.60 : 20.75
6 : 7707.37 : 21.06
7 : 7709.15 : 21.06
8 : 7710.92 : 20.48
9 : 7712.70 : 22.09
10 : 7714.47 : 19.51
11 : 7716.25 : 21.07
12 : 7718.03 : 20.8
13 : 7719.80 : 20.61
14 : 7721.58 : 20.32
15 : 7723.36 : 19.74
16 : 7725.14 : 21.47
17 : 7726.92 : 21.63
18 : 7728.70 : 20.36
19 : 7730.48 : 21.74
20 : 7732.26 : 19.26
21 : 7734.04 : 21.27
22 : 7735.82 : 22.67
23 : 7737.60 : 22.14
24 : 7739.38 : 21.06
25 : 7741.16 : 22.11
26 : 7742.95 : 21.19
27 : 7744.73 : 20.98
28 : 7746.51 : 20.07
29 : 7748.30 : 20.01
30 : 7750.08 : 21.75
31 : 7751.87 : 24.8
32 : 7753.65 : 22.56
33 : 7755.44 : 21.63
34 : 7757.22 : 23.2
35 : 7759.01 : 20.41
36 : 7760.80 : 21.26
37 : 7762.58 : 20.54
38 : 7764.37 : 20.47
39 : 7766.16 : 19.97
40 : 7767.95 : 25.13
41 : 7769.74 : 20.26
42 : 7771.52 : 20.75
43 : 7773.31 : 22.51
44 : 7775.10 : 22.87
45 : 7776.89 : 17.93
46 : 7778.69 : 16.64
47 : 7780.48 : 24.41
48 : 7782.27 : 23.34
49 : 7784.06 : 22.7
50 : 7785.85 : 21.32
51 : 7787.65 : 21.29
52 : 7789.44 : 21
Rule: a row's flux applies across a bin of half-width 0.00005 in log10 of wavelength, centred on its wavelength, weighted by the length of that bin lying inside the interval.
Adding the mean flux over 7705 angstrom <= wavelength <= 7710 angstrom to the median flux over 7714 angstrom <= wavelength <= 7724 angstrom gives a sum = 41.4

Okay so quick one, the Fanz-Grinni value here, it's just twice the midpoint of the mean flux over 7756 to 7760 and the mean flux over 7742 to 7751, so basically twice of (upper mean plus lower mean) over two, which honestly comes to 42.6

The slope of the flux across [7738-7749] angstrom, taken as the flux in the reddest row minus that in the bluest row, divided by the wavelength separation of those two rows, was -0.1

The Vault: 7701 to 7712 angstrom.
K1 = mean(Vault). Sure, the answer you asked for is 20.7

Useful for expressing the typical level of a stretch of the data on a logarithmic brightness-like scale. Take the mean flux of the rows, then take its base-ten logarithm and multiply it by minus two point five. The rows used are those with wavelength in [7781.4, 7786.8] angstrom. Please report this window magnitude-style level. -3.38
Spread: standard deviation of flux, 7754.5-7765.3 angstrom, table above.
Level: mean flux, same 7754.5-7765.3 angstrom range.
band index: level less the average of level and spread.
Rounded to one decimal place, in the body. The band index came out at 10.1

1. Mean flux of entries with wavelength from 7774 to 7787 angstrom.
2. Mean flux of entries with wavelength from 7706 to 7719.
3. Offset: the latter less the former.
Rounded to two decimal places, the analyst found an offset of -0.45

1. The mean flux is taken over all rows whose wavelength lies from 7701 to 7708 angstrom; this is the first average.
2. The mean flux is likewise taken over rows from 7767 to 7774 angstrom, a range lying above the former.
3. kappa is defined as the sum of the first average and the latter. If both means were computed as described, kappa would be 42.8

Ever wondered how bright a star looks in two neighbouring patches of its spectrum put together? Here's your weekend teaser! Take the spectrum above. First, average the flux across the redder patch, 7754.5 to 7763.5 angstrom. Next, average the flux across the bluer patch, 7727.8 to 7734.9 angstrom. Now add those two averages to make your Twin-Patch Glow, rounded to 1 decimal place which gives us 42.1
